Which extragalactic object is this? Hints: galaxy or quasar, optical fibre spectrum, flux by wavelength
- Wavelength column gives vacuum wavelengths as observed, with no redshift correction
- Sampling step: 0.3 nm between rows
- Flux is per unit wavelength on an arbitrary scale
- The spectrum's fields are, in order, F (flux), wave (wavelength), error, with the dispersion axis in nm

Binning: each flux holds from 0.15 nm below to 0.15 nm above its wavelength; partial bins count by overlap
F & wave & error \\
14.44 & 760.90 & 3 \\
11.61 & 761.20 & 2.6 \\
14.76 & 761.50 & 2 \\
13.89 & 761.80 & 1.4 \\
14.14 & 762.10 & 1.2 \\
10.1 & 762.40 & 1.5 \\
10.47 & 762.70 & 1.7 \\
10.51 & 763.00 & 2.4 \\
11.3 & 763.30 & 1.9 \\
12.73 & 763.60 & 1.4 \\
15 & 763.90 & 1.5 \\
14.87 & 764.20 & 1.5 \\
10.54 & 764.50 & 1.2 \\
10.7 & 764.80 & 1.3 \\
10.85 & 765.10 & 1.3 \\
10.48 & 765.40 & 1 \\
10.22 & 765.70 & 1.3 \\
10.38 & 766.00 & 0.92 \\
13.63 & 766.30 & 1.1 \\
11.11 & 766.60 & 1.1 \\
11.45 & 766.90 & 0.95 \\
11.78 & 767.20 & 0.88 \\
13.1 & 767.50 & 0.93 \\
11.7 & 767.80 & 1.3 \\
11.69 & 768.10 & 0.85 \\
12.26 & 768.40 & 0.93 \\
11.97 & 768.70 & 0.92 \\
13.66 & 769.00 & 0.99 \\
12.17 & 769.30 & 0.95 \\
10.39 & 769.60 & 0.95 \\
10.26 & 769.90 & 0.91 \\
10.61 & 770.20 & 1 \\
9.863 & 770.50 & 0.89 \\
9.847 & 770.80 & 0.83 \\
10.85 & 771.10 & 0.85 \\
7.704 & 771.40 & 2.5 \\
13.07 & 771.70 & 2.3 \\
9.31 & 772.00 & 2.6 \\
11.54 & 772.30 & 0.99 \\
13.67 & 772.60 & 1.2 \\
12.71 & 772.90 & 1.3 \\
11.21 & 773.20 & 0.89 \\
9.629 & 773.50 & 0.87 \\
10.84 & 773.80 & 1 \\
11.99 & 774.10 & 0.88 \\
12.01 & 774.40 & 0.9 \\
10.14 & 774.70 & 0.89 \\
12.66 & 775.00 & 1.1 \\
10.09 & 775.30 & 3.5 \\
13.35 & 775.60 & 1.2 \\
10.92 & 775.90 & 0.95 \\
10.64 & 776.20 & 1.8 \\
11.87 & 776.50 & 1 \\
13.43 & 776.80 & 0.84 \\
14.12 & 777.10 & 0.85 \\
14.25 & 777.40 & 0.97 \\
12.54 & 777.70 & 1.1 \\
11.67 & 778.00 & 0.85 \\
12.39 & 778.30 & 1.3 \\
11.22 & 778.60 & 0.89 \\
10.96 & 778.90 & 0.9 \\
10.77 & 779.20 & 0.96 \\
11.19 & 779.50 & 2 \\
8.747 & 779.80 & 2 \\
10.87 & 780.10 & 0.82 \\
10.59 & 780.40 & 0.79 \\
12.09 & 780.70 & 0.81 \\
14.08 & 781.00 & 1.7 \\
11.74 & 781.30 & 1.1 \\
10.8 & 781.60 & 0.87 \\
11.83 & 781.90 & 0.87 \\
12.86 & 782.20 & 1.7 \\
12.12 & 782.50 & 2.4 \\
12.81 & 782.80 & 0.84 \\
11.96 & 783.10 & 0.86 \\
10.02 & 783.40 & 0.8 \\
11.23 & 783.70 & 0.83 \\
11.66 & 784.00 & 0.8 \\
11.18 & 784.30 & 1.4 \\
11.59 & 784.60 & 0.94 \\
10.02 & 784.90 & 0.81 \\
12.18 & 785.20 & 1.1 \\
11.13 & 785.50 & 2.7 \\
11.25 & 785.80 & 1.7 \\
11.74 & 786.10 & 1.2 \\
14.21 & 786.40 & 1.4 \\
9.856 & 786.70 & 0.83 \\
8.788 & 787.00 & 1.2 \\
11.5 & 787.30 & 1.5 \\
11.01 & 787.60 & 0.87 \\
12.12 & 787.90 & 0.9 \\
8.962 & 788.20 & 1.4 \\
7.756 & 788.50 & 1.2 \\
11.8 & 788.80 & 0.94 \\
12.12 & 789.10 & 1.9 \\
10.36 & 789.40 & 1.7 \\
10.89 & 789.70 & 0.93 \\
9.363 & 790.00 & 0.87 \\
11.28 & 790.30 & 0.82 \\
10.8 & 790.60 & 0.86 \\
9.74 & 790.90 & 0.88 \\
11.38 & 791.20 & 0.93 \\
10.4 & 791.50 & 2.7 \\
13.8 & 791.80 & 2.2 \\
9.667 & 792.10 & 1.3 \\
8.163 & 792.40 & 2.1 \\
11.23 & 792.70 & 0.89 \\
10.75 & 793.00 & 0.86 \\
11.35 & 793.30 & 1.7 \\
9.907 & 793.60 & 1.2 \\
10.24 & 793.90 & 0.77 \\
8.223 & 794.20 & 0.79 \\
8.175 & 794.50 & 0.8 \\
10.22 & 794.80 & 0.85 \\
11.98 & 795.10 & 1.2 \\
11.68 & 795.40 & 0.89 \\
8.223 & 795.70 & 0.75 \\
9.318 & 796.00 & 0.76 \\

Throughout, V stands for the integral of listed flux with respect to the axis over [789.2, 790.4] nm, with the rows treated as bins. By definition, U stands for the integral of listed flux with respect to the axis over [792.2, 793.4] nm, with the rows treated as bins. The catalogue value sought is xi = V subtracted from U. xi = -0.2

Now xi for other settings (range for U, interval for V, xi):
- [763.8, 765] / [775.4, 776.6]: 1.2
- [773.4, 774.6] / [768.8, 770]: -0.7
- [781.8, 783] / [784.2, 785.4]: 1.4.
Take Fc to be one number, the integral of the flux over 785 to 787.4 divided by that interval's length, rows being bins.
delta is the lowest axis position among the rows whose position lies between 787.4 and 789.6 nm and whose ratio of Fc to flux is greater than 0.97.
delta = 787.60 nm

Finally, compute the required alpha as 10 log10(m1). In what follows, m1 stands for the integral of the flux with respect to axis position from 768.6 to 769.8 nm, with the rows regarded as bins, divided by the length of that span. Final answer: 10.8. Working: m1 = 12.0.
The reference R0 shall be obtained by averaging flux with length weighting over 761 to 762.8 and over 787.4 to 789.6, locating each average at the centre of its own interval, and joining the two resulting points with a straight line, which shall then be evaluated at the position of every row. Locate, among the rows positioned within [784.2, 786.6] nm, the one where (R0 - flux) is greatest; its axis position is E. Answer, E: 784.90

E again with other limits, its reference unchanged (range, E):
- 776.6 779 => 778.90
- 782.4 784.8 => 783.40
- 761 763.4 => 762.40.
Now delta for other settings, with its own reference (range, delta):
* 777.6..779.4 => 778.60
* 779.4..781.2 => 779.50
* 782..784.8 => 783.40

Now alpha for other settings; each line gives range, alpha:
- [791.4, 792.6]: 10.2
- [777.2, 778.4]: 11.1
